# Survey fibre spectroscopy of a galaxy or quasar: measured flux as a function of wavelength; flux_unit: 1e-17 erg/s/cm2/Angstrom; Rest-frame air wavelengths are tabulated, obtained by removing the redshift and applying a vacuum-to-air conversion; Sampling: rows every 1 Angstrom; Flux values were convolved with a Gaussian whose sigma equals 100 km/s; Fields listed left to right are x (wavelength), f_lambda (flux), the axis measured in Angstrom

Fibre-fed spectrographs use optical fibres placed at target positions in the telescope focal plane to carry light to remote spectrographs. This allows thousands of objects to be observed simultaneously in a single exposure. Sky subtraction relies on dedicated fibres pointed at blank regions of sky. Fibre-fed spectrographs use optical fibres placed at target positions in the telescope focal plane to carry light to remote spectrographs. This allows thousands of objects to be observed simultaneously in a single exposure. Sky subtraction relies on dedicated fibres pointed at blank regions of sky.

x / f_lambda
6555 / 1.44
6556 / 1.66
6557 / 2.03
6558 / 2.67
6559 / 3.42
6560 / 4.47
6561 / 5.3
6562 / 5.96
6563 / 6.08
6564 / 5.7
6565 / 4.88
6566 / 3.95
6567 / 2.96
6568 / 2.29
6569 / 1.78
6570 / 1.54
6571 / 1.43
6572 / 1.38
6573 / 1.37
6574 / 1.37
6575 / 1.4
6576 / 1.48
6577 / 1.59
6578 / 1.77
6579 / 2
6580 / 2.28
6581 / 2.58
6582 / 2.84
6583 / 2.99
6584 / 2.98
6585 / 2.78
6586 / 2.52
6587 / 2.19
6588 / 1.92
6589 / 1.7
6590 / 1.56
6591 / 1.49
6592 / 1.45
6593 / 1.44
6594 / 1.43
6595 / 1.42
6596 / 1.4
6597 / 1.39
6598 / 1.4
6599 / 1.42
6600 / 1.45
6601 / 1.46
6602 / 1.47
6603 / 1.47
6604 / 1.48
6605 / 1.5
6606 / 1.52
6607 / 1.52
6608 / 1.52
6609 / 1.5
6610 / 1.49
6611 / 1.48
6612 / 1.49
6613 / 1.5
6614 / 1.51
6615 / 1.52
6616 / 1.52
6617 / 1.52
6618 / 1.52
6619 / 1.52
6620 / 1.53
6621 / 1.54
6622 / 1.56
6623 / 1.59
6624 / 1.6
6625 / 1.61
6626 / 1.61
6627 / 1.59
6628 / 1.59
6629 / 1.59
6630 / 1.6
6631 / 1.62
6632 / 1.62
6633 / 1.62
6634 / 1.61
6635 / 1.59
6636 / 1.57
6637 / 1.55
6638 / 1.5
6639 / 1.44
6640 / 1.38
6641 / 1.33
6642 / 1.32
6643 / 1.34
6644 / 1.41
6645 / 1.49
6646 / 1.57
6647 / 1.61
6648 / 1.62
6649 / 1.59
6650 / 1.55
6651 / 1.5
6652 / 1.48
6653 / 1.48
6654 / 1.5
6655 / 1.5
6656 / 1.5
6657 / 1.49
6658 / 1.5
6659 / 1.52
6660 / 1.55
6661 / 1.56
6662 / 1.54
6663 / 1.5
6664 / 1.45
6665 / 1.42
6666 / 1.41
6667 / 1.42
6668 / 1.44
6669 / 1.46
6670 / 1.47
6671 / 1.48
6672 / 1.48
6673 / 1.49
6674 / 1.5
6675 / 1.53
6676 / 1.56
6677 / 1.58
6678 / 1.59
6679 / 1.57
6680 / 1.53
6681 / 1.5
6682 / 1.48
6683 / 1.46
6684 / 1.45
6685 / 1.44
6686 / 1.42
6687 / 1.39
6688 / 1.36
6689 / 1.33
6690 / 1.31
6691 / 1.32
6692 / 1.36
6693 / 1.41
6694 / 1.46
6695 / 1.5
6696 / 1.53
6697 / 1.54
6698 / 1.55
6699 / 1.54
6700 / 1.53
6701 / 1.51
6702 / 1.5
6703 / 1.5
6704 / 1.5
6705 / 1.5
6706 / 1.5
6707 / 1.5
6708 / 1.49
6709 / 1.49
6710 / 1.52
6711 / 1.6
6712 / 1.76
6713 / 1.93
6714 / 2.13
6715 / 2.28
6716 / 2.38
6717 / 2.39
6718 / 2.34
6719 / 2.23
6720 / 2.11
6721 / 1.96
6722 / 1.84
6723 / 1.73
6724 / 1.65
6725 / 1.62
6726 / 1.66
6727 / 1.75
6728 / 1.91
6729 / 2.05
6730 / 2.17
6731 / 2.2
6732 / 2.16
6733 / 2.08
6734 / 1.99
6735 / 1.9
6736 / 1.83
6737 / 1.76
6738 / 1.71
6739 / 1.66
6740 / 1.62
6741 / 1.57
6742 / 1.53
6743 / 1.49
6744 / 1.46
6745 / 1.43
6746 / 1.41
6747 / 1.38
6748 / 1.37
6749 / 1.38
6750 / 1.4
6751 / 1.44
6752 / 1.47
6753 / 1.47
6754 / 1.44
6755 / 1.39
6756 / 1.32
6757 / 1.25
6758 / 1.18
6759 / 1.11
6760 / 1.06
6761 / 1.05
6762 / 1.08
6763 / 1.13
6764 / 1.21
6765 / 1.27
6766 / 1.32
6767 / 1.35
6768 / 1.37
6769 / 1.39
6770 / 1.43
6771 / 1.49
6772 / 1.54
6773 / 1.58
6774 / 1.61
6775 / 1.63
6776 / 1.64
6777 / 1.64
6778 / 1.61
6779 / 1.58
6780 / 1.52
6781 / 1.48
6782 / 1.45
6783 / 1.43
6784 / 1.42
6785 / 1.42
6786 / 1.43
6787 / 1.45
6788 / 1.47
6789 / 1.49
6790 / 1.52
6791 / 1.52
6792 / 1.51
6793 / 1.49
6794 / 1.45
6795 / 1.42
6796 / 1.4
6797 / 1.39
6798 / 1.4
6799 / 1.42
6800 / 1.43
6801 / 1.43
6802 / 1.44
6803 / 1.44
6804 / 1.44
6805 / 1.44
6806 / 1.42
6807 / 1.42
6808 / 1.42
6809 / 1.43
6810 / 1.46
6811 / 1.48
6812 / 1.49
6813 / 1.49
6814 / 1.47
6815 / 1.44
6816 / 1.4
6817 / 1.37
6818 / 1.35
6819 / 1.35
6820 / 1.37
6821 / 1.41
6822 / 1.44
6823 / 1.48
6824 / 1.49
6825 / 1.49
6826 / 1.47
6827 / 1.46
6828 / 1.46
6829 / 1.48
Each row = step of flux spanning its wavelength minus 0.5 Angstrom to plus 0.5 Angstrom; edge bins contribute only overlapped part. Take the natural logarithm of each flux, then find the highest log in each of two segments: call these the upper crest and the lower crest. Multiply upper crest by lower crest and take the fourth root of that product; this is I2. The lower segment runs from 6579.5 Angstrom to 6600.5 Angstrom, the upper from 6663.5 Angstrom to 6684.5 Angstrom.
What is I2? 0.84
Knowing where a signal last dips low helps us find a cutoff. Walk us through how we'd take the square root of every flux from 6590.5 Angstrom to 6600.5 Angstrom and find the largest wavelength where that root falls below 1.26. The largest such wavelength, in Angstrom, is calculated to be 6600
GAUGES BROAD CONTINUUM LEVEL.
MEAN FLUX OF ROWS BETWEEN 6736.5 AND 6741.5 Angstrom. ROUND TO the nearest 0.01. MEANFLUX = 1.66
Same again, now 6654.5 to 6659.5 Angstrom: 1.50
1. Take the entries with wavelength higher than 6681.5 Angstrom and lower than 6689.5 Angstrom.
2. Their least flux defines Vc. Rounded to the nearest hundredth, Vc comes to 1.33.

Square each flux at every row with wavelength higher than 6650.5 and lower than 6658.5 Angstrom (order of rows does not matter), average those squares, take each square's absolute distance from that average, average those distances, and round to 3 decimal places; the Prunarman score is 0.023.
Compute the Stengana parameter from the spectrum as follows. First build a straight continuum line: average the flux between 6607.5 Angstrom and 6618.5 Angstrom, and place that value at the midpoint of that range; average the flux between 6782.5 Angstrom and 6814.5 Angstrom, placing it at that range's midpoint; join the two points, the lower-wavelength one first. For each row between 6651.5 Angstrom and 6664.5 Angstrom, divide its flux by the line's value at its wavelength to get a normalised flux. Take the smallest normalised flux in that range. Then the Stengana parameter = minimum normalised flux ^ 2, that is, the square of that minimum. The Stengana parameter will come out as 0.95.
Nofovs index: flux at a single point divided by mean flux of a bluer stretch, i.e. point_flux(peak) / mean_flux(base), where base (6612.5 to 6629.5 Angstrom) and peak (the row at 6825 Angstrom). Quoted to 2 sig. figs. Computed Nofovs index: 0.96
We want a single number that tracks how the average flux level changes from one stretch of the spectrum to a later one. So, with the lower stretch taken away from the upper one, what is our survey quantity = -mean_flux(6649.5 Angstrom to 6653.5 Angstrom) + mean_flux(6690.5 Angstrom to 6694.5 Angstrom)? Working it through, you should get -0.1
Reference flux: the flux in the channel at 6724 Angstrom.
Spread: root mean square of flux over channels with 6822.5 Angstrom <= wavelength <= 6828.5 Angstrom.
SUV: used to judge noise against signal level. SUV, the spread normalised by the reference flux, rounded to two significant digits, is 0.89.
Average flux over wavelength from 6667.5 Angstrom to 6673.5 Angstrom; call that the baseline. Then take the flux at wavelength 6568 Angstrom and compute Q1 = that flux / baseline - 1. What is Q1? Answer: 0.56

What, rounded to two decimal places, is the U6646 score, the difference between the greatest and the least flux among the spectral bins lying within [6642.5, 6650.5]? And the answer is 0.28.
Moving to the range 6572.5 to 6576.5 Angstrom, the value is 0.11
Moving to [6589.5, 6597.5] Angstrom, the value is 0.17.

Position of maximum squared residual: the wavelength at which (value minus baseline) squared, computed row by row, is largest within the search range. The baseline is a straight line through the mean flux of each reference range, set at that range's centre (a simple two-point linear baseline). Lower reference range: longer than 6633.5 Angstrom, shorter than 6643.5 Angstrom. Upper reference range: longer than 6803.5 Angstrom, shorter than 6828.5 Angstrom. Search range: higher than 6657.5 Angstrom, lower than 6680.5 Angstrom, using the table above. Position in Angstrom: 6678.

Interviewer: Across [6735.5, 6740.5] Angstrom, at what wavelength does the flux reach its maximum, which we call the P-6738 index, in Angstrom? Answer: 6736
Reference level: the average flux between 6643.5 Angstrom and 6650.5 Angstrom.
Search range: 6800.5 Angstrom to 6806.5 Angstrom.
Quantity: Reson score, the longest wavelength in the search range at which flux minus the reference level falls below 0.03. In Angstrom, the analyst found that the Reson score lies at 6806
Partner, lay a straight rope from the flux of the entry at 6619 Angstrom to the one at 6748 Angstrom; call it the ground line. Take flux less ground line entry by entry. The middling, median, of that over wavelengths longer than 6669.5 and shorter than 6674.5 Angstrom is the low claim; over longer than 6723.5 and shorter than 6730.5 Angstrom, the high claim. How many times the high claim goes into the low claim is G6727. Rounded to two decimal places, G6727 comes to 0.06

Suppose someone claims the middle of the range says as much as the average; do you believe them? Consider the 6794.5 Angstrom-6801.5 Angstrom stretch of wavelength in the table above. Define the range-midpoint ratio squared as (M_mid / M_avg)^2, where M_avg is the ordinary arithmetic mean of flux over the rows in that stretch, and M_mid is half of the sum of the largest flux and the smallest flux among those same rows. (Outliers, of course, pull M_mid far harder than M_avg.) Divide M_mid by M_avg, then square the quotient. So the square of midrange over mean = 1.00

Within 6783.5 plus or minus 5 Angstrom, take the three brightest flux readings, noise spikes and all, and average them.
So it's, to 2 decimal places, 1.53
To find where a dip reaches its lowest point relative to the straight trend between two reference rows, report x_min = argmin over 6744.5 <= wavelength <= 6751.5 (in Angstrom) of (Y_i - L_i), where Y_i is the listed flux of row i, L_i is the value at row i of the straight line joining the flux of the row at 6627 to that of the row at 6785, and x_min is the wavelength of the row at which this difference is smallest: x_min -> 6748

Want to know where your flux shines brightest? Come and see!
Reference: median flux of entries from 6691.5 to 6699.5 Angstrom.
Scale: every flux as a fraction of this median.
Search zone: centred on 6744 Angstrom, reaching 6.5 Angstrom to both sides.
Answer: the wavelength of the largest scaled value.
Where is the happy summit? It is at 6738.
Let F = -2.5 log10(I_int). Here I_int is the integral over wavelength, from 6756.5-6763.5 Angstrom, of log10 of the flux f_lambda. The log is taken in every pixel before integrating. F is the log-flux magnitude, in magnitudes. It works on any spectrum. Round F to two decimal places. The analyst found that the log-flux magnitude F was 1.15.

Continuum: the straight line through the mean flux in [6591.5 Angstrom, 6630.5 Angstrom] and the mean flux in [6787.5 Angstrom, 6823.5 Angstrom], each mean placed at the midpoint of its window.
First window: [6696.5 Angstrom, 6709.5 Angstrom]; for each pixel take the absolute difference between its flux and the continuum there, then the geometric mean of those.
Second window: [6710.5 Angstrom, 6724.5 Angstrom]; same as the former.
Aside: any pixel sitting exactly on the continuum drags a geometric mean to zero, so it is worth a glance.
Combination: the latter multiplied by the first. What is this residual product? 0.016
